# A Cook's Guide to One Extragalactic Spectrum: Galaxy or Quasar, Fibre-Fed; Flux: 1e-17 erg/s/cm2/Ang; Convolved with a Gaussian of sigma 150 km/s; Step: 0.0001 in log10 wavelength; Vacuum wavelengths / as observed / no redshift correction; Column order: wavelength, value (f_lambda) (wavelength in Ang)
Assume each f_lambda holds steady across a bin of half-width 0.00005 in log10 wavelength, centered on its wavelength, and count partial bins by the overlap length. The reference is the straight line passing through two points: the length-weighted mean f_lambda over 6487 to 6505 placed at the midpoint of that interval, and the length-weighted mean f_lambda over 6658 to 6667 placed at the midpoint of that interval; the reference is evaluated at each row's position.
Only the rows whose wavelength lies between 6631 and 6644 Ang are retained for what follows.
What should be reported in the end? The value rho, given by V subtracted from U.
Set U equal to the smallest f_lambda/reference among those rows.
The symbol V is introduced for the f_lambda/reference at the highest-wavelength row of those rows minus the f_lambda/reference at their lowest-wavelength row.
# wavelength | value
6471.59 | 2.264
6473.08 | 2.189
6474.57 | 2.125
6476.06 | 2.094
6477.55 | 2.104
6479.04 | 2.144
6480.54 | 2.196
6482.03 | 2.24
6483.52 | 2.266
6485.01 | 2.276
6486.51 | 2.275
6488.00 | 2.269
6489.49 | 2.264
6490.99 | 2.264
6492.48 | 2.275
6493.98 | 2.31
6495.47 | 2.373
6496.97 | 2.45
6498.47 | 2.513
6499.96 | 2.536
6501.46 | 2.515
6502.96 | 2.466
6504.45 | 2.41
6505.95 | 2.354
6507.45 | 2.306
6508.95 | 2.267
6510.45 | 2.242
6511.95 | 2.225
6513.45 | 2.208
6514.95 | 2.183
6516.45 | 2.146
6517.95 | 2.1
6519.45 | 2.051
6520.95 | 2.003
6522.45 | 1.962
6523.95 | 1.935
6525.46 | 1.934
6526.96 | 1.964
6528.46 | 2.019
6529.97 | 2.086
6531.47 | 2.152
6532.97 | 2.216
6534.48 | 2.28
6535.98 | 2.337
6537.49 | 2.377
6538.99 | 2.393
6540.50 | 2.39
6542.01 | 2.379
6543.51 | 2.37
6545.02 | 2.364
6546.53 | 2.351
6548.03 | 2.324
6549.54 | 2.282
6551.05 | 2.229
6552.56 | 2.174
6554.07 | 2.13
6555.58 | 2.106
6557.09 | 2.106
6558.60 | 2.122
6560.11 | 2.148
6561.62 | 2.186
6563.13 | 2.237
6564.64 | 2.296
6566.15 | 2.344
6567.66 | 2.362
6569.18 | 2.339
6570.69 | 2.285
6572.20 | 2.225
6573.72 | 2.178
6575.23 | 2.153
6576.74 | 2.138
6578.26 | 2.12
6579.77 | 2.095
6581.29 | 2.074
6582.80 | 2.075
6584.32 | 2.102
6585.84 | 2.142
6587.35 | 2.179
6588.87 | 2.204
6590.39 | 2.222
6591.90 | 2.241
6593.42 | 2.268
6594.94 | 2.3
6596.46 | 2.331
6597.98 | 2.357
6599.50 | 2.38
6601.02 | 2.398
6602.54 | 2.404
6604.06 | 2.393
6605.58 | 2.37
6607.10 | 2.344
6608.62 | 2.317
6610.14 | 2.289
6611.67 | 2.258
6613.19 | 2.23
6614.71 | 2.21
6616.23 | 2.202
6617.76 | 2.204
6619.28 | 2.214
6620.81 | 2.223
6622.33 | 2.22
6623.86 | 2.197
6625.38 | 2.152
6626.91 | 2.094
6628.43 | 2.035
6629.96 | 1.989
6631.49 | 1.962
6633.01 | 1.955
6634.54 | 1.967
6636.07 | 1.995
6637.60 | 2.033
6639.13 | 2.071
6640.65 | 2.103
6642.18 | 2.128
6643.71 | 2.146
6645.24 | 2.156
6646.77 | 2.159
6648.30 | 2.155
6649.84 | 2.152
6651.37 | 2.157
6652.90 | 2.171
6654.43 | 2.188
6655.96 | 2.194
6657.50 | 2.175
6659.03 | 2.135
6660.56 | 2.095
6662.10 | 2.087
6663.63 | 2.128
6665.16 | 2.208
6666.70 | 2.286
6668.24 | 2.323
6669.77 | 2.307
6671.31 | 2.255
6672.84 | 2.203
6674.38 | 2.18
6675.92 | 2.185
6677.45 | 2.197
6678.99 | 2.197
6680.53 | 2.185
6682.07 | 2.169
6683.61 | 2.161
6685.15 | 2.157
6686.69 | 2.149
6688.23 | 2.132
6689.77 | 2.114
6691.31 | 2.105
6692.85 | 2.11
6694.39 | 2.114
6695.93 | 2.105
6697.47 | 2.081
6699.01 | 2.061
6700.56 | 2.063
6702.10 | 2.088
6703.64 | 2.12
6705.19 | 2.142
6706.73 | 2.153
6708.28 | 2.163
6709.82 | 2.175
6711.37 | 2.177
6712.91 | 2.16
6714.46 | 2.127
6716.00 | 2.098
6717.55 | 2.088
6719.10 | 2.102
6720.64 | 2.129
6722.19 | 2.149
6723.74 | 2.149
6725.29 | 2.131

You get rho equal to 0.80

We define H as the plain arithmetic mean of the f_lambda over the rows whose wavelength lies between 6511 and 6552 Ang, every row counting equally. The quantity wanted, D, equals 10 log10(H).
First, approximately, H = 2.19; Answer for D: 3.41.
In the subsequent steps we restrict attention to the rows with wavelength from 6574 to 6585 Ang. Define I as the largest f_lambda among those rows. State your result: 2.153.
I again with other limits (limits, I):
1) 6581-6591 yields 2.222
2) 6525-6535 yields 2.28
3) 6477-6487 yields 2.276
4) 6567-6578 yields 2.362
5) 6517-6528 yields 2.1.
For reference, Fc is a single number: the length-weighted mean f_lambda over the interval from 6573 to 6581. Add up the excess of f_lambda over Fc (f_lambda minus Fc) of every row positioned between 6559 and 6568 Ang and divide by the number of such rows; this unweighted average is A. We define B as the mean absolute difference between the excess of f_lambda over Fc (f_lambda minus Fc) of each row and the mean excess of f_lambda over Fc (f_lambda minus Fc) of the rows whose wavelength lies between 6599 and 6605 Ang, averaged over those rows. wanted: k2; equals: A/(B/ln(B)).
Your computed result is -87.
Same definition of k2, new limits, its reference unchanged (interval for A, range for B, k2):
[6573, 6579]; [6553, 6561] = -4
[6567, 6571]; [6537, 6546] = -109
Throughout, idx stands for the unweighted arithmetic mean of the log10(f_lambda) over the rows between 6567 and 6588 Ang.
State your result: 0.337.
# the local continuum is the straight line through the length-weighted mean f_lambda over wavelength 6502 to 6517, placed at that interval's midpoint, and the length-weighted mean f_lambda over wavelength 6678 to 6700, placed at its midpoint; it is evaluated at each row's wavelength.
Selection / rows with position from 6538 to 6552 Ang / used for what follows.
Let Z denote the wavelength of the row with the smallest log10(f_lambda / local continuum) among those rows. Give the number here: 6551.05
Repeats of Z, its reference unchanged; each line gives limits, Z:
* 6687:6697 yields 6691.31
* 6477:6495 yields 6477.55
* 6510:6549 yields 6523.95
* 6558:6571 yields 6558.60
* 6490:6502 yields 6490.99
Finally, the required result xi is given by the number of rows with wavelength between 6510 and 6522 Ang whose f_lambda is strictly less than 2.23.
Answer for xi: 7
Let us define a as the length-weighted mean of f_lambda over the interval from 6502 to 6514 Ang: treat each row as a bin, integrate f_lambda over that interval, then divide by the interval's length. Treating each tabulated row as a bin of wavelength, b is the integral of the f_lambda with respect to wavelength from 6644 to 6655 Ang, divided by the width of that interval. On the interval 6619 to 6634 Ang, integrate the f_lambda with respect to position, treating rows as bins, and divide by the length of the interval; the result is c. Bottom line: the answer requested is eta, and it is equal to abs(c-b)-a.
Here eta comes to -2.25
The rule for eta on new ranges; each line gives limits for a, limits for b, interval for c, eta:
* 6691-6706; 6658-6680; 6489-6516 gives -1.96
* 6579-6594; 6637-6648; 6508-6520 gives -2.10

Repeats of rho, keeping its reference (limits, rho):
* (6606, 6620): 1.04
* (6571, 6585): 0.96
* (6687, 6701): 1.01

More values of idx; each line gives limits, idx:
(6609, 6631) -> 0.338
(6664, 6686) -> 0.345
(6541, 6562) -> 0.349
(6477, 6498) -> 0.355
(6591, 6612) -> 0.368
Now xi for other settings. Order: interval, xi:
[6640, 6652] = 8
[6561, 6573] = 2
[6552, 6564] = 7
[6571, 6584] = 8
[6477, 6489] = 3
